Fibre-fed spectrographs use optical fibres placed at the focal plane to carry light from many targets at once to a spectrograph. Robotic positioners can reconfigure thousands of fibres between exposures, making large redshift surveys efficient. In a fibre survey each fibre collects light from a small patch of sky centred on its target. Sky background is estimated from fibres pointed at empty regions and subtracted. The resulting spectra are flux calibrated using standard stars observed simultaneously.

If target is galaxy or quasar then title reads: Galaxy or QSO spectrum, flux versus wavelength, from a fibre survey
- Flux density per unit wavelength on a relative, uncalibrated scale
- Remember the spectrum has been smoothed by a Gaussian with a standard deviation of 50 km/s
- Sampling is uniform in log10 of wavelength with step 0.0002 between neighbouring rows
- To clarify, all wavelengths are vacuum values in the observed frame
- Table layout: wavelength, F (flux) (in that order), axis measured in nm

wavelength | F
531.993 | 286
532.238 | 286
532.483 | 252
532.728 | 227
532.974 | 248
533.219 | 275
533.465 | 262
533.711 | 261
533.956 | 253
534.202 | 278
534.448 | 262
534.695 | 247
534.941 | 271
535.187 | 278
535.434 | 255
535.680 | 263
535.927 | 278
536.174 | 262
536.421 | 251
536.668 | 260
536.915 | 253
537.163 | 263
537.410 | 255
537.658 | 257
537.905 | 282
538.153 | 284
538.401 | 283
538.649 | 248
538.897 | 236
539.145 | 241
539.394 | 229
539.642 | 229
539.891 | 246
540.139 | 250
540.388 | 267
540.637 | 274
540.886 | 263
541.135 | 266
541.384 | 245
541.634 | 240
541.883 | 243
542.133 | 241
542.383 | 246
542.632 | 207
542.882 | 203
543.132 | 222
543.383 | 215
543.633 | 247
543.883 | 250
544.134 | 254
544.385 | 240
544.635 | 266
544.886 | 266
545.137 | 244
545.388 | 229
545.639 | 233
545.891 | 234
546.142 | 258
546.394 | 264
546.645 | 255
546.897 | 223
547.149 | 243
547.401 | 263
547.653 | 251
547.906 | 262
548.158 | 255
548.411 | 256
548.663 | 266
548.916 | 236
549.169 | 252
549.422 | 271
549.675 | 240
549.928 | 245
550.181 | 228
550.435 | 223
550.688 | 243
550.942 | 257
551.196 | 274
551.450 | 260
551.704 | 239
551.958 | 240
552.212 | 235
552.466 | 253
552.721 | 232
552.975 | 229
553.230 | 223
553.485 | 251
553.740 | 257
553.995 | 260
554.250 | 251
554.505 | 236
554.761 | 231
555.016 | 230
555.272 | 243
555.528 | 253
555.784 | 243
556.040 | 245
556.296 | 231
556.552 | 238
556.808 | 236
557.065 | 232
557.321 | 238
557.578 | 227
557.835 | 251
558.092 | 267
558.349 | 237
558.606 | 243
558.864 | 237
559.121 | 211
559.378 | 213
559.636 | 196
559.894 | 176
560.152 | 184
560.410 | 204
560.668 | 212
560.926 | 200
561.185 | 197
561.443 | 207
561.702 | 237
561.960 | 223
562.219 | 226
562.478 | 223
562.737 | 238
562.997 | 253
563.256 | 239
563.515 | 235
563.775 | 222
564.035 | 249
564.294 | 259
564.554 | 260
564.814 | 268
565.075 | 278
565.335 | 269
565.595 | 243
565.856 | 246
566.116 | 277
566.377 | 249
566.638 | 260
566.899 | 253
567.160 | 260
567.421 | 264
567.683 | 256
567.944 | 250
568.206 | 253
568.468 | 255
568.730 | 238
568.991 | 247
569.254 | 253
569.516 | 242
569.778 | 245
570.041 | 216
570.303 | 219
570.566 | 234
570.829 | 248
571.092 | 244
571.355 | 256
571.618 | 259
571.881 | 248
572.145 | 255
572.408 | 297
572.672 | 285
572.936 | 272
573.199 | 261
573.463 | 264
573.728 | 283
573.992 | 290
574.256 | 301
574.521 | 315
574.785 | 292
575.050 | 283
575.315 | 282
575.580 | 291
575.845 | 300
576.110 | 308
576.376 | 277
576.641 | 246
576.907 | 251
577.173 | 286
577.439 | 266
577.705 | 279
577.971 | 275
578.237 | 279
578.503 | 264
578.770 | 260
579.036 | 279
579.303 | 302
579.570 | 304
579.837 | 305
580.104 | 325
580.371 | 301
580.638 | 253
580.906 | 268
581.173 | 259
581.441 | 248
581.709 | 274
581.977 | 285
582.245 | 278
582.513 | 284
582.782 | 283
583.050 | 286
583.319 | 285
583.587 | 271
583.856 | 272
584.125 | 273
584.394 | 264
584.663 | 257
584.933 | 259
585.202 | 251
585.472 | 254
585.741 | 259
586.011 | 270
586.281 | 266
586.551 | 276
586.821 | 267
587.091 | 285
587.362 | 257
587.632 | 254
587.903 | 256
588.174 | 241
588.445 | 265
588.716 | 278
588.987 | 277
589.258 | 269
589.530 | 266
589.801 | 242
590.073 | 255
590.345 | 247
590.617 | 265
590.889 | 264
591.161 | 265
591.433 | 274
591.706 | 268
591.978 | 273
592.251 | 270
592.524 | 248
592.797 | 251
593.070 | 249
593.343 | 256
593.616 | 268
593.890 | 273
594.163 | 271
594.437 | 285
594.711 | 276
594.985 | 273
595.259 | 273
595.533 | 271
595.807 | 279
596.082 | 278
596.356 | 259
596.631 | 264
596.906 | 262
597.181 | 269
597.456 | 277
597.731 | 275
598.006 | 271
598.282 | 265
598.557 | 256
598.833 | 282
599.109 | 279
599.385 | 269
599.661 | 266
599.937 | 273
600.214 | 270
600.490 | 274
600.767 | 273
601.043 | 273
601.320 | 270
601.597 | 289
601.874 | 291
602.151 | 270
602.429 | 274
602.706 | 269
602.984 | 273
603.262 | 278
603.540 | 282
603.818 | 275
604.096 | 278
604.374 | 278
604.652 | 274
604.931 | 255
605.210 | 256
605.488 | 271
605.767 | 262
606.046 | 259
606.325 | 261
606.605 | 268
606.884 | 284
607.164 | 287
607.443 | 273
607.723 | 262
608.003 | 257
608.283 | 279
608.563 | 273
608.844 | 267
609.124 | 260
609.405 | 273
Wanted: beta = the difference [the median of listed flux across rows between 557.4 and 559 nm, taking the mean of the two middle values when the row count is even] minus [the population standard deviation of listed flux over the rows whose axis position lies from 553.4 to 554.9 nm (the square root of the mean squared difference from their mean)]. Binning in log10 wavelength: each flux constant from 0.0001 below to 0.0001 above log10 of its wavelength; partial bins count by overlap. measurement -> 229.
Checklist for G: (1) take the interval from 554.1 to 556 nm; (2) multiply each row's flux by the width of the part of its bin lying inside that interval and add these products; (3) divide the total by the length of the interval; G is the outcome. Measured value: 241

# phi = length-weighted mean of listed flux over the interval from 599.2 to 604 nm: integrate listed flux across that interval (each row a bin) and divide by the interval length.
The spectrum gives 275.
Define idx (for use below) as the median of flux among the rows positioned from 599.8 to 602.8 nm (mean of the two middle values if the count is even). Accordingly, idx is 273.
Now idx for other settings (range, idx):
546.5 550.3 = 252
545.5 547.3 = 243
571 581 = 279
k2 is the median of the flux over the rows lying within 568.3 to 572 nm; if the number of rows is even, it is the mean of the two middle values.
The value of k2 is 246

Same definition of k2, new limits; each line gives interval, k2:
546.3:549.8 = 255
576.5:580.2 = 279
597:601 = 272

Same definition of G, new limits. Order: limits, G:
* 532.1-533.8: 259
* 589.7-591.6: 259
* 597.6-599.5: 271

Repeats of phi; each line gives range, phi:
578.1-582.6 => 280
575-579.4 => 278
